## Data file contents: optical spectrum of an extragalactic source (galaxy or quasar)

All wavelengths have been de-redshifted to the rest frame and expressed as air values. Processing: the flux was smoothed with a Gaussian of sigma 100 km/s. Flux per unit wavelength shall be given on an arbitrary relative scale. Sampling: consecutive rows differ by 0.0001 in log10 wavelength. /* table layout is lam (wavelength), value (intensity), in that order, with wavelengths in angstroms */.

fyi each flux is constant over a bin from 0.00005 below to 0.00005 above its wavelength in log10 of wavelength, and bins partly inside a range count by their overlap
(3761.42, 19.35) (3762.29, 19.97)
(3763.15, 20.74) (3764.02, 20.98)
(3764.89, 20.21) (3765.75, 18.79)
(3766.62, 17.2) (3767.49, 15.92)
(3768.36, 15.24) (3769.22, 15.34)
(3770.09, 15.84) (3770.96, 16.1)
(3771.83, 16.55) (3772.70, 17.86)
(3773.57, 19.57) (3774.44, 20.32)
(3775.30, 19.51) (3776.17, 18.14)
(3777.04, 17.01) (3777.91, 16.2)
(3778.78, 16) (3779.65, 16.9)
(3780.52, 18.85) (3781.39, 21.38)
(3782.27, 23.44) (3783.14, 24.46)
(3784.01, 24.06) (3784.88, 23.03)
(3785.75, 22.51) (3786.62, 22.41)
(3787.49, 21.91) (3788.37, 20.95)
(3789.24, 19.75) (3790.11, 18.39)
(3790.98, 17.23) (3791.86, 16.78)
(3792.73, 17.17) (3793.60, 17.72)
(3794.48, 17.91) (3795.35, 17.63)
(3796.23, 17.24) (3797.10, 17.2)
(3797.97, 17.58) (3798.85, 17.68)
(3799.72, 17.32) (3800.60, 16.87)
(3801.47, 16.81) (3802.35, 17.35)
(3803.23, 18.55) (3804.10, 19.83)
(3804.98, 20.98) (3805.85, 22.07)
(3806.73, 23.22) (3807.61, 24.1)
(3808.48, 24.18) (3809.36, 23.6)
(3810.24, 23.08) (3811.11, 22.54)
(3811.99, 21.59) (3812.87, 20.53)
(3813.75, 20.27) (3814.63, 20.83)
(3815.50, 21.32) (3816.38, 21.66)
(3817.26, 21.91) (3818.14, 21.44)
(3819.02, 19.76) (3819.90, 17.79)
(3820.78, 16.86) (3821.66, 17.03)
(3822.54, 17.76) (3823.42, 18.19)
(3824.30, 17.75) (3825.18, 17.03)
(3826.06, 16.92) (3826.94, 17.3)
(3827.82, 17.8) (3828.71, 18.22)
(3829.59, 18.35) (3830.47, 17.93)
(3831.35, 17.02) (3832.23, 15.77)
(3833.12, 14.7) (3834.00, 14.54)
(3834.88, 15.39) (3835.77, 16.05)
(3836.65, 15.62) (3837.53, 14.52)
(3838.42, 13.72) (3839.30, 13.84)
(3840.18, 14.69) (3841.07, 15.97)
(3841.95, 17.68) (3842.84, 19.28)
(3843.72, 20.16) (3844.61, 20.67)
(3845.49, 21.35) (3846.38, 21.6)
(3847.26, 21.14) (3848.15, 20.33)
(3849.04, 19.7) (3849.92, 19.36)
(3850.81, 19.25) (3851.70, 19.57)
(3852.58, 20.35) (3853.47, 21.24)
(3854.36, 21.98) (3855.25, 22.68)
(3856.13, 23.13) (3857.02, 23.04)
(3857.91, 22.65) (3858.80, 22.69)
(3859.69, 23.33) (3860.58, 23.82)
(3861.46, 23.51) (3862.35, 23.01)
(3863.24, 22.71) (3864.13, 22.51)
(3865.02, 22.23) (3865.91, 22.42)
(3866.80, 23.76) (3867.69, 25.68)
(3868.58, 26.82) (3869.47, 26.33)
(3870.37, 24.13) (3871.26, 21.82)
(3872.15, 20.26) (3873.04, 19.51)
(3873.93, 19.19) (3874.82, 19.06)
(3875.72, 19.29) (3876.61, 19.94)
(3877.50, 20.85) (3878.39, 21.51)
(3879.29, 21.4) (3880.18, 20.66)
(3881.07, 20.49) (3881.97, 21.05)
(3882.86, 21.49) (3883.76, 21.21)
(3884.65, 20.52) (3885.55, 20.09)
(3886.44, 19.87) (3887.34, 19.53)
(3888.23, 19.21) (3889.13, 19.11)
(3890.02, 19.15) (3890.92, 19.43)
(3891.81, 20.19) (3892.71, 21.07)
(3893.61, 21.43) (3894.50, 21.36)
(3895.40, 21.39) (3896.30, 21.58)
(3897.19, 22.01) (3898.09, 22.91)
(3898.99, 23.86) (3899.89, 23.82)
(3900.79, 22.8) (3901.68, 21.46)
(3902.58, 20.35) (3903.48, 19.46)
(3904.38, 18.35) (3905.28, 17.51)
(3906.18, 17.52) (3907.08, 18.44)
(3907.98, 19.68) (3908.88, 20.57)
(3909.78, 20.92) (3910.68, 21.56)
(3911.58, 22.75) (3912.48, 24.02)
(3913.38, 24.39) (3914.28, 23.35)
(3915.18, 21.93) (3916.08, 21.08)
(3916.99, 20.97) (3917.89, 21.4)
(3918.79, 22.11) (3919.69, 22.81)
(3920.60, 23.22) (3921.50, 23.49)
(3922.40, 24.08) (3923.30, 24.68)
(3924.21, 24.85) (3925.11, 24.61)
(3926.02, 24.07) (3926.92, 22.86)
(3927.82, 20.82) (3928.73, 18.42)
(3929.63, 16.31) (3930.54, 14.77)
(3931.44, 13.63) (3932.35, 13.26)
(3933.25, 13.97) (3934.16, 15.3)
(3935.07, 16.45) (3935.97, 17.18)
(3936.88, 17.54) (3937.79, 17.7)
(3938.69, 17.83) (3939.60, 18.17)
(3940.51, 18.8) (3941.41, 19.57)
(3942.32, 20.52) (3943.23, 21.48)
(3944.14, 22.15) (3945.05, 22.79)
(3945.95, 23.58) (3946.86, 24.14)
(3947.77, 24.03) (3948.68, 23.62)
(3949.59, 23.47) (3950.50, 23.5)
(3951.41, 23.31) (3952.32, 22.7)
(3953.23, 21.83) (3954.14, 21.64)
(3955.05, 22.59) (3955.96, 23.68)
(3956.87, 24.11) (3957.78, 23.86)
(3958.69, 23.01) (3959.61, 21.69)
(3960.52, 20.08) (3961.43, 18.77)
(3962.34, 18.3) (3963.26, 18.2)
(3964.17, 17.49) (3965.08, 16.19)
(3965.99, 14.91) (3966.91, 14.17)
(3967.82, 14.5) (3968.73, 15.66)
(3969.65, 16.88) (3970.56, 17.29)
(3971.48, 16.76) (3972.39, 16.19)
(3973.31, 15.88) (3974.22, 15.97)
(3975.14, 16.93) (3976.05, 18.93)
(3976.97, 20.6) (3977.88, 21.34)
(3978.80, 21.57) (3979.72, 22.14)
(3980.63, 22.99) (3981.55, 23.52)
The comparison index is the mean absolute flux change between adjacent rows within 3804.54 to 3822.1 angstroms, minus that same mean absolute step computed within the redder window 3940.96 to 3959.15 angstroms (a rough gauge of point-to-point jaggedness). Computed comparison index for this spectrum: 0.17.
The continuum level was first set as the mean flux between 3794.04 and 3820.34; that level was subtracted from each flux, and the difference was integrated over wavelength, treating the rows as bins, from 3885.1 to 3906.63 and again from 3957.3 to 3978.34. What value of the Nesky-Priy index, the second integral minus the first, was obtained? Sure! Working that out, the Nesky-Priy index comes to -54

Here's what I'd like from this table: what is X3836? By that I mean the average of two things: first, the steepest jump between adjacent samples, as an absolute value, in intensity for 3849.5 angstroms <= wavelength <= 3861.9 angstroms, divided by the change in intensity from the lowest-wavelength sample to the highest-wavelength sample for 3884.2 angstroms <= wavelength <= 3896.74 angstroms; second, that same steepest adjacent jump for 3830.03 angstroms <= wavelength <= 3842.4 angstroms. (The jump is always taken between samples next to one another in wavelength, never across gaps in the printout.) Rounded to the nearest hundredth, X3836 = 1.27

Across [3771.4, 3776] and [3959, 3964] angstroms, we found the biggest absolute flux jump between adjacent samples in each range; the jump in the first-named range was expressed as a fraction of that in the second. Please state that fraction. 1.1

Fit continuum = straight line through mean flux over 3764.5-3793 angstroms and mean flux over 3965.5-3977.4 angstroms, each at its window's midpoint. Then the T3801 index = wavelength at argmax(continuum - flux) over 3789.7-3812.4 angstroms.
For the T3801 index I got 3791.86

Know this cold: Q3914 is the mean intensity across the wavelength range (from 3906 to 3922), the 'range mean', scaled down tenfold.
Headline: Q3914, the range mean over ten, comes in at 2.2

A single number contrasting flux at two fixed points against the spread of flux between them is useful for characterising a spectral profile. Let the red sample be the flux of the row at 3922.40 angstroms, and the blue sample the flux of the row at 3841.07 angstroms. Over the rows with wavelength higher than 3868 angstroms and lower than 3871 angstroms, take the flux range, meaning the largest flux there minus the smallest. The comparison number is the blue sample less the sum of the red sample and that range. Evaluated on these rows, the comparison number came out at -11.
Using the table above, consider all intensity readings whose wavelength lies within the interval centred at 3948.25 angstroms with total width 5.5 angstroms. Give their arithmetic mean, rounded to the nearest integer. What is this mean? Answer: 24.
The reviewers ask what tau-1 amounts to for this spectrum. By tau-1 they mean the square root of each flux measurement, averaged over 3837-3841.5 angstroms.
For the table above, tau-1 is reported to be 3.81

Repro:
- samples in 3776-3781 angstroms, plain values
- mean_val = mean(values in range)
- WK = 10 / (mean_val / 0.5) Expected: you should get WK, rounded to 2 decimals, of 0.29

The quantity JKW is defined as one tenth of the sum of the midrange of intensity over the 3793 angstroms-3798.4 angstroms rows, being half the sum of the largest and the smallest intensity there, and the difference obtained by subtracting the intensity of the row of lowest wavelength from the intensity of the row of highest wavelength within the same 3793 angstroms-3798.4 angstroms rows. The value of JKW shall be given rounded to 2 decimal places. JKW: 1.74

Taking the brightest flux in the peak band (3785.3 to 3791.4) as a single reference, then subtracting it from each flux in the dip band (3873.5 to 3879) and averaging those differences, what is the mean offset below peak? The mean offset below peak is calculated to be -2.5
